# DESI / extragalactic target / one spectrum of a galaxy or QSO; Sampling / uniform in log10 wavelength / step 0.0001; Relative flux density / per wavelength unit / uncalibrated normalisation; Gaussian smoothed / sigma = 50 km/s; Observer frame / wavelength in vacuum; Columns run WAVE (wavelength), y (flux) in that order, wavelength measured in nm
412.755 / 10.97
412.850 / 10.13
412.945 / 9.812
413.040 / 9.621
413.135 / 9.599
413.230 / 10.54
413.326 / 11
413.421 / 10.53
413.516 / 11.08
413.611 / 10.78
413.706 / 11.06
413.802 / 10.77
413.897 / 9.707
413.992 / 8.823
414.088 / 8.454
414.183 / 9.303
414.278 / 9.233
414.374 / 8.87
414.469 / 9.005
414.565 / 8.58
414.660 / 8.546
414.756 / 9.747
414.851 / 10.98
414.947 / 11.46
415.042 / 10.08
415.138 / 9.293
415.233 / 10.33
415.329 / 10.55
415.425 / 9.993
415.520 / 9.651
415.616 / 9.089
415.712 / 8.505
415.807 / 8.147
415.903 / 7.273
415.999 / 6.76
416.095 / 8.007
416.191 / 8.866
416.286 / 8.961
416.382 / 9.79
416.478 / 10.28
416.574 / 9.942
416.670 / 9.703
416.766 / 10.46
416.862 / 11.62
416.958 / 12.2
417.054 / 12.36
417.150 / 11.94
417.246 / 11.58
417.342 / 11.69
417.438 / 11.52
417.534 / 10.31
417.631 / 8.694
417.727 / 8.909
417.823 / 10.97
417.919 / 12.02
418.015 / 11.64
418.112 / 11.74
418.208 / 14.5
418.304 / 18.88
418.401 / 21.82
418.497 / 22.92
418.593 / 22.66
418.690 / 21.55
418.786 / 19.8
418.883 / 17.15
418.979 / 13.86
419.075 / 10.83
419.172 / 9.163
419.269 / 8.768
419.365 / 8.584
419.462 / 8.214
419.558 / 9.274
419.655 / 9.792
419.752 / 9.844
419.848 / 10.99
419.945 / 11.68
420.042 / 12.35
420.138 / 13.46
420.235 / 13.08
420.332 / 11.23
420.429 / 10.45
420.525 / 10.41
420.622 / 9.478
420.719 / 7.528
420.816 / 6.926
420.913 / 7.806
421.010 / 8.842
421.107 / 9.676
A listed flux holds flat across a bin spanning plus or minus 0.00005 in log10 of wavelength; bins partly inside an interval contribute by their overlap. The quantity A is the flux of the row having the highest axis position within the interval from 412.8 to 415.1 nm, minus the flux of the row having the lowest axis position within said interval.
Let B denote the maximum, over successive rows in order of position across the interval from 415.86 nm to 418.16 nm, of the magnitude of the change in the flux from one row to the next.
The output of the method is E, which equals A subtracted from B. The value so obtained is 2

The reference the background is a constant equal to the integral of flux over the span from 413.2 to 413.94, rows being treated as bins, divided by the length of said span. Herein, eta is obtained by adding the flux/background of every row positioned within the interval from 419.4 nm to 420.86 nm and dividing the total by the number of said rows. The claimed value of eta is 0.97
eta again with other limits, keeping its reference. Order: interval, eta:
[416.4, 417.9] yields 1.01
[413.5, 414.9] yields 0.90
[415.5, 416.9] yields 0.85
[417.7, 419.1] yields 1.49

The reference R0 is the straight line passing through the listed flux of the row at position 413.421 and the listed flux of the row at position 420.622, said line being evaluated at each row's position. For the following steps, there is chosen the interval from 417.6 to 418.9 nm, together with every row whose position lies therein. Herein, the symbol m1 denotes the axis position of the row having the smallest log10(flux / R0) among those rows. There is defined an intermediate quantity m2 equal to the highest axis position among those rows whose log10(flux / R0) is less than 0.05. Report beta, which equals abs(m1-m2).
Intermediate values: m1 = 417.631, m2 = 417.823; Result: 0.19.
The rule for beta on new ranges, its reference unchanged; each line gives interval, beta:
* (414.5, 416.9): 0.77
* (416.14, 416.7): 0.48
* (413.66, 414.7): 0.57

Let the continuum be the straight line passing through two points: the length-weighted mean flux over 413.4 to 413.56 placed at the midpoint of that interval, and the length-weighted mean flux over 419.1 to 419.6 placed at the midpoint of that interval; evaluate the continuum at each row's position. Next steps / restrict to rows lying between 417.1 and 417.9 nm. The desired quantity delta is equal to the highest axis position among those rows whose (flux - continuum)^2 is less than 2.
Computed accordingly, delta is 417.727 nm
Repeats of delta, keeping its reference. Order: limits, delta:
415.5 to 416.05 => 415.616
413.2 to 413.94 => 413.897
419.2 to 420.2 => 419.752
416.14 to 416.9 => 416.766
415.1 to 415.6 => 415.520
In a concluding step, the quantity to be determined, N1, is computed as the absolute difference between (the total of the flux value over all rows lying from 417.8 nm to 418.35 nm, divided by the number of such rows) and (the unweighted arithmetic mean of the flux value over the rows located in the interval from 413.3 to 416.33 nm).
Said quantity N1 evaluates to 3.8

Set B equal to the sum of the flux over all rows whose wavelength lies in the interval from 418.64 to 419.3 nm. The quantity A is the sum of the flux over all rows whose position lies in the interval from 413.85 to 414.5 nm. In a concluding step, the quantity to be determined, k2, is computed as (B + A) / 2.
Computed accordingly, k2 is 82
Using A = 63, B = 101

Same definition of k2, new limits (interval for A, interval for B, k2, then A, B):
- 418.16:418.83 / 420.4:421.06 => 102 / 142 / 61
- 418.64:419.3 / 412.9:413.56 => 87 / 101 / 72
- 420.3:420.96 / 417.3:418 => 69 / 64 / 74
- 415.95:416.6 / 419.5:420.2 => 70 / 63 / 77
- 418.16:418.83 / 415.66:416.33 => 99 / 142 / 57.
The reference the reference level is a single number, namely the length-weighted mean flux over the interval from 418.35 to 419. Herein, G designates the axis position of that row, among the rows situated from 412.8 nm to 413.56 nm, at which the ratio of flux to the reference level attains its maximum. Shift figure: 413.516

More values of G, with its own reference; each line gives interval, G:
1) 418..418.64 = 418.497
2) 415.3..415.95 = 415.329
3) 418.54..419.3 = 418.593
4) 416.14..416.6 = 416.478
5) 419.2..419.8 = 419.752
